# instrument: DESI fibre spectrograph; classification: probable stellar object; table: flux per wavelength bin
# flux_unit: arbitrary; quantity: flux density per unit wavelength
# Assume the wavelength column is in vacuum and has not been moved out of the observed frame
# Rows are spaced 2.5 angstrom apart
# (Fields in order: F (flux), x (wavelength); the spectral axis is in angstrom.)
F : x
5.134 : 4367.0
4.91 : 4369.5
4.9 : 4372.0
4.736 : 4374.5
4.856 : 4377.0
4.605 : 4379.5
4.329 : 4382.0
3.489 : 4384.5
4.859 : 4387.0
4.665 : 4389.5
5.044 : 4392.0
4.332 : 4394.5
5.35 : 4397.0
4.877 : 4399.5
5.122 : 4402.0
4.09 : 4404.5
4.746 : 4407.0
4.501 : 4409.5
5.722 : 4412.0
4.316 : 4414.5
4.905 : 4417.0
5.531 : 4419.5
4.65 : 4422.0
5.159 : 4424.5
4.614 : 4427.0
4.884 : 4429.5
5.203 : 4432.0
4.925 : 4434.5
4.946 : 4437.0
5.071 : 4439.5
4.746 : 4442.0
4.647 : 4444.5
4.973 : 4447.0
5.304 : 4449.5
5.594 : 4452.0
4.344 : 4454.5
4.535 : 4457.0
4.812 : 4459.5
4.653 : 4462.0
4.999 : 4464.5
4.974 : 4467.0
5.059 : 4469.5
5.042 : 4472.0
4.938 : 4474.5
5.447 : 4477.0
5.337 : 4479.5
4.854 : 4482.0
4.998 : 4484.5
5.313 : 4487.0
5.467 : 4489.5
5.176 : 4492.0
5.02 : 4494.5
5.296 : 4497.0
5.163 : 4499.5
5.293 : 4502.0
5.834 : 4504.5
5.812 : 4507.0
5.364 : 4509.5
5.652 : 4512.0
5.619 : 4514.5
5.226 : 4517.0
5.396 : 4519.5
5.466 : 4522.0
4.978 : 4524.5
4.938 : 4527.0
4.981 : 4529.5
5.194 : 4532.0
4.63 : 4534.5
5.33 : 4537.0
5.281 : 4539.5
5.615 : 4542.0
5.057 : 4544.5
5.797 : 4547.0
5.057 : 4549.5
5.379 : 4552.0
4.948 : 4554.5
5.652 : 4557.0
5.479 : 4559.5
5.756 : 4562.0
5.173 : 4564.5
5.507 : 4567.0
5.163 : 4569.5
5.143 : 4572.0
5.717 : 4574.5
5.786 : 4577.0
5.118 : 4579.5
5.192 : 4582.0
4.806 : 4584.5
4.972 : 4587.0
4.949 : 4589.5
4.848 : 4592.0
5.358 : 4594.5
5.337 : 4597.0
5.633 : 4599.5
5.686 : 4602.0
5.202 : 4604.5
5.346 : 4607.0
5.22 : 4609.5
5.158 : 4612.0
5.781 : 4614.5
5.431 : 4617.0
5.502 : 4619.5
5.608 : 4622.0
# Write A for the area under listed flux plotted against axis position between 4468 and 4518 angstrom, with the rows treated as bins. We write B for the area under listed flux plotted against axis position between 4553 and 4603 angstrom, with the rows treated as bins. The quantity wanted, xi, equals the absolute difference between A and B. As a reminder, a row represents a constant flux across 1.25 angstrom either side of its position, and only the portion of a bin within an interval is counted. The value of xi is 0.8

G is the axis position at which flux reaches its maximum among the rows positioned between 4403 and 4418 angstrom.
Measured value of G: 4412.0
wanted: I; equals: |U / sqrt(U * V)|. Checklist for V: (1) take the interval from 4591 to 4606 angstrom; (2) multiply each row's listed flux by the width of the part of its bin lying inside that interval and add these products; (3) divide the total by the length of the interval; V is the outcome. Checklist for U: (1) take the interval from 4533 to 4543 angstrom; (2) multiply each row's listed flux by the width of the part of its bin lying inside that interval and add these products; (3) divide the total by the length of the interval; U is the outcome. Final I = 0.99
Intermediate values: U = 5.2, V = 5.35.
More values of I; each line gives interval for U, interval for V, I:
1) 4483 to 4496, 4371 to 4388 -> 1.07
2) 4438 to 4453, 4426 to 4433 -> 1.01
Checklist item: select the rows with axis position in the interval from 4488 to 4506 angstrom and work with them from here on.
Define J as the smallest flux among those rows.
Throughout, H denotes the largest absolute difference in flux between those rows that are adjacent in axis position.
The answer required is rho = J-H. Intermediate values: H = 0.54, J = 5.02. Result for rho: 4.5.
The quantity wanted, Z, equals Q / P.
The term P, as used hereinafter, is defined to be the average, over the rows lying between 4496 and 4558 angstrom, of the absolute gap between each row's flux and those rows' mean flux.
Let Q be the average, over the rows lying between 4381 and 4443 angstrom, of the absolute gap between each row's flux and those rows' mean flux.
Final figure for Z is 1.41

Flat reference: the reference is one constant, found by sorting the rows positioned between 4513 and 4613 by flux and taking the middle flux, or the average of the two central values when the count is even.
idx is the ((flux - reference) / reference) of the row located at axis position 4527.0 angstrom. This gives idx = -0.055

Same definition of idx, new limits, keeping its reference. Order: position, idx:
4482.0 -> -0.071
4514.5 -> 0.076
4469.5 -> -0.031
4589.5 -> -0.052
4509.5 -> 0.027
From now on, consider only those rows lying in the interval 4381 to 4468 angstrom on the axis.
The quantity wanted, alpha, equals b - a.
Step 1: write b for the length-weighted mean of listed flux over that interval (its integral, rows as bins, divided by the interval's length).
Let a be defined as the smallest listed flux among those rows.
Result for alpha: 1.3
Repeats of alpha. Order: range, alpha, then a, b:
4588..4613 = 0.4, 4.848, 5.27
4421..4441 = 0.3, 4.614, 4.93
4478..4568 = 0.7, 4.63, 5.31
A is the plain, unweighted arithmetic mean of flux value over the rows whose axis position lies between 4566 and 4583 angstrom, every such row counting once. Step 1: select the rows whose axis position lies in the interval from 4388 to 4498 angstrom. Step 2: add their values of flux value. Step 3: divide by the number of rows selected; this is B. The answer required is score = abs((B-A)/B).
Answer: 0.08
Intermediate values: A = 5.38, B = 4.96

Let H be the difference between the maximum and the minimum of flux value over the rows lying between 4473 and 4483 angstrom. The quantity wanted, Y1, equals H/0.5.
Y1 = 1.19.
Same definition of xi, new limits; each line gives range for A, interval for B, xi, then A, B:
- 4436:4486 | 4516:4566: 15.1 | 248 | 263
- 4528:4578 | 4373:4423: 29.5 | 266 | 237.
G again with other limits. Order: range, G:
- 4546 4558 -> 4547.0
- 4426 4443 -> 4432.0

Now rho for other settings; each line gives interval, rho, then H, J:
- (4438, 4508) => 3.1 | 1.25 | 4.344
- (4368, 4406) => 2.1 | 1.37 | 3.489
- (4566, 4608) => 4.1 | 0.67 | 4.806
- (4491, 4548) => 3.9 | 0.74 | 4.63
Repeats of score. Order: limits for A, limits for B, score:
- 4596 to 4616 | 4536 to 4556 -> 0.02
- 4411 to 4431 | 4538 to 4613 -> 0.06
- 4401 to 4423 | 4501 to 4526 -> 0.11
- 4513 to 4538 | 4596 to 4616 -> 0.05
